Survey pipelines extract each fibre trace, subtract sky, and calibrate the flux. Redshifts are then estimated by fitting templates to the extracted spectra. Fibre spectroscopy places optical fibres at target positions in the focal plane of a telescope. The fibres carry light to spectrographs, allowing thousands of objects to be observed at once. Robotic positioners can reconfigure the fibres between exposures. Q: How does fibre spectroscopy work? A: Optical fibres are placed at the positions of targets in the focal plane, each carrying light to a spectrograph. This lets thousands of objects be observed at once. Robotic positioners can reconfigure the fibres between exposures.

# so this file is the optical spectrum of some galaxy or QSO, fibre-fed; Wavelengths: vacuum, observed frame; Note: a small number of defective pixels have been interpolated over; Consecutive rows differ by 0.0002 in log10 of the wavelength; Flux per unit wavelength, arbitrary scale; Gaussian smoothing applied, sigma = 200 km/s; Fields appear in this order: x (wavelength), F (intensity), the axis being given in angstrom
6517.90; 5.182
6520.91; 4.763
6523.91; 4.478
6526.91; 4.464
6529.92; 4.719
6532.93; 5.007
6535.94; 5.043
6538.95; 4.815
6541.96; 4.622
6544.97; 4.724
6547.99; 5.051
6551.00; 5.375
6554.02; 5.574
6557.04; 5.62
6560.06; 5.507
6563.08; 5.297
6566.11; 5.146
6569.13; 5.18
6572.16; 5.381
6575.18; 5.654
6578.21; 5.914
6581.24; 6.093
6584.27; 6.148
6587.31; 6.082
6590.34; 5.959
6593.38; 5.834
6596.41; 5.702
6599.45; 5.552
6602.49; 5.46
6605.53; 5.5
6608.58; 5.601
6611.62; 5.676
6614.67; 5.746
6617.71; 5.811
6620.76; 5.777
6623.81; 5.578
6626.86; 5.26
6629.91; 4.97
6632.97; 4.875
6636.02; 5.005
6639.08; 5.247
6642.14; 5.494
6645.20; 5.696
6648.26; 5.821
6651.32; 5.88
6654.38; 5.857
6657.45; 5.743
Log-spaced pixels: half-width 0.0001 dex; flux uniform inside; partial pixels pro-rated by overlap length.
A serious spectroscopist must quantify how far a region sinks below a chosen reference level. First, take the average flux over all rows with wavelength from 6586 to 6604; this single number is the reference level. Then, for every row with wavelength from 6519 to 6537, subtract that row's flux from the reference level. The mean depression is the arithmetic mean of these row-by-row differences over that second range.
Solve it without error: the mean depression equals 1.0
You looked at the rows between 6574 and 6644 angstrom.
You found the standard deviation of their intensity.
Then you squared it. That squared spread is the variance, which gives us 0.12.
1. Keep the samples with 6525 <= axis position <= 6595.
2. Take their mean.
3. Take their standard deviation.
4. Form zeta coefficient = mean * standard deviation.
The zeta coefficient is 2.7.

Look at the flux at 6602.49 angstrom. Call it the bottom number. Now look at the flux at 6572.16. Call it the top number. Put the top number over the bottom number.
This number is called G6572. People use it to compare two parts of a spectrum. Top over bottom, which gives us 0.99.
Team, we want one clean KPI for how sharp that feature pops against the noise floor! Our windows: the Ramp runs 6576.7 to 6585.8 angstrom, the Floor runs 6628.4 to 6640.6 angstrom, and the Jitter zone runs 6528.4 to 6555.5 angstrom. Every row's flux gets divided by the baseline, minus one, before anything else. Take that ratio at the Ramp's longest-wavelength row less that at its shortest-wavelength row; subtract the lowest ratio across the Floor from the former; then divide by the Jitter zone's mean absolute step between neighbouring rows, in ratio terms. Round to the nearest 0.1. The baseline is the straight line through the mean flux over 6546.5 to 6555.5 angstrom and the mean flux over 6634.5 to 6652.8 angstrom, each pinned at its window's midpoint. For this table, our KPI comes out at 3.9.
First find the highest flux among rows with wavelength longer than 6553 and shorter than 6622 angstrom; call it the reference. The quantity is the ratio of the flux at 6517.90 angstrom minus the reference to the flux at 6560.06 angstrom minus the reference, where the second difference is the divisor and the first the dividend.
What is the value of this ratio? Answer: 1.5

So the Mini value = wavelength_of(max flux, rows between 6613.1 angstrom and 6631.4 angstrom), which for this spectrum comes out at 6617.71 angstrom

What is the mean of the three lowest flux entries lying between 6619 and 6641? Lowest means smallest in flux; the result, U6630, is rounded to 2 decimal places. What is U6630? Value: 4.95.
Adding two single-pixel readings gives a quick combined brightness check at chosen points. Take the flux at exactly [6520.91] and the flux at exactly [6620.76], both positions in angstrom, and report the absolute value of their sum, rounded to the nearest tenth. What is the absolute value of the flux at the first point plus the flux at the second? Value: 10.5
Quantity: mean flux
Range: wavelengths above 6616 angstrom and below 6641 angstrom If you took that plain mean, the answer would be 5.32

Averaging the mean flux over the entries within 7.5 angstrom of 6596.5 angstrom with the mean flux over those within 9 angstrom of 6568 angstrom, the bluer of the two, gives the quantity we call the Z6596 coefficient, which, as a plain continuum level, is 5.53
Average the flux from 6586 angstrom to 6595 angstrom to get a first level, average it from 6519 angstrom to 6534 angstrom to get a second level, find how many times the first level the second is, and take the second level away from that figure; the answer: -3.9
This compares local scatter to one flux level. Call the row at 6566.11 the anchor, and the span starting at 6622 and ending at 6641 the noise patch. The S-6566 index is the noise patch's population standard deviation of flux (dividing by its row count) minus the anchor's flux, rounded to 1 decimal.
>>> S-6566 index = -4.9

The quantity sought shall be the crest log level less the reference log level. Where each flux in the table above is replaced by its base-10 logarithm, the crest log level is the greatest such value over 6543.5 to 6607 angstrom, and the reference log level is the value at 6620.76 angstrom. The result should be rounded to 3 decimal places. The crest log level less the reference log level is 0.027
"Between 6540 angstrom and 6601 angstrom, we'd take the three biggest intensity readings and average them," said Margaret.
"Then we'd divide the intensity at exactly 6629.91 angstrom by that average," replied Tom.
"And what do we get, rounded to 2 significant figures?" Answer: 0.81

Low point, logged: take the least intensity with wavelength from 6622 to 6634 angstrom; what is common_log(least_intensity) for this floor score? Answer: 0.688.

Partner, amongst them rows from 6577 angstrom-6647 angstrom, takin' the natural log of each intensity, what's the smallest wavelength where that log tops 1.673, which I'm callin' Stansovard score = 6578.21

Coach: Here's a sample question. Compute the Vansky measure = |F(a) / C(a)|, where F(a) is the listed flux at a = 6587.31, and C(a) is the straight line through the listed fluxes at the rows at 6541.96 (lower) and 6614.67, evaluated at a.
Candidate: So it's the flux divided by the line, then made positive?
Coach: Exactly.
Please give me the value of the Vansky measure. 1.14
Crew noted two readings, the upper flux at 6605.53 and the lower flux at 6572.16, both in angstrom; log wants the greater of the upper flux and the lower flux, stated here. 5.50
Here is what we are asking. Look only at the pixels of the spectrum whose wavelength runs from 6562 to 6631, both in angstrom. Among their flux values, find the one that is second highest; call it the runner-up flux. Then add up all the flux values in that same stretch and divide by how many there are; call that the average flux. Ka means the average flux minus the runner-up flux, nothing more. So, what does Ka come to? -0.5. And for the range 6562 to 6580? -0.2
